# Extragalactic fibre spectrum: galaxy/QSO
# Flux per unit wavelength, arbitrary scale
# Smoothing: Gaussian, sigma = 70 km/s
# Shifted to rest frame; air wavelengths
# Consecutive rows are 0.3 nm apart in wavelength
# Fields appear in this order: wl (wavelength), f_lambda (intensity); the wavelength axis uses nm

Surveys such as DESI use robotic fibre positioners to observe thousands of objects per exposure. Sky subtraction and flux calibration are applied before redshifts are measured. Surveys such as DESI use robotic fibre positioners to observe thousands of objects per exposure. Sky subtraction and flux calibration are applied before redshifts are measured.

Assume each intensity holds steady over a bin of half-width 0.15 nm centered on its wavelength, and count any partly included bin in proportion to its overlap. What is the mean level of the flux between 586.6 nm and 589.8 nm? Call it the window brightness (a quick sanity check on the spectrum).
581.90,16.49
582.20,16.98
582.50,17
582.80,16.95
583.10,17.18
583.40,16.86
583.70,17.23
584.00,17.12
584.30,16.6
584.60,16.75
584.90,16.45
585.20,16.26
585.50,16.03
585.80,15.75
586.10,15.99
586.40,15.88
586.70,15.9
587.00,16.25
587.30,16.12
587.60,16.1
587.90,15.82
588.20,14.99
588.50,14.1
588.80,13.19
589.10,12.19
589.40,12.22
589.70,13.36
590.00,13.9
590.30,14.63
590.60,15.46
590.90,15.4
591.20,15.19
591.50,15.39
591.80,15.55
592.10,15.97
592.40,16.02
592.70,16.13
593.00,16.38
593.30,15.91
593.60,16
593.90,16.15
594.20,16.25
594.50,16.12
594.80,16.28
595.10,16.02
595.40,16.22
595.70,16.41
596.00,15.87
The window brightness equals 14.6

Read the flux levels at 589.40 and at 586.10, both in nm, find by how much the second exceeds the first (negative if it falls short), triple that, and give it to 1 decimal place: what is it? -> 11.3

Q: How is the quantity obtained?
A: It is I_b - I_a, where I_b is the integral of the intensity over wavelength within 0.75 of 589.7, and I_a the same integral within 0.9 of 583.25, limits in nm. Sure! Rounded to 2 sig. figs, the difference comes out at -11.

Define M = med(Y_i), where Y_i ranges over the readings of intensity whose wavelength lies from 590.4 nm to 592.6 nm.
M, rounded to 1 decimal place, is 15.5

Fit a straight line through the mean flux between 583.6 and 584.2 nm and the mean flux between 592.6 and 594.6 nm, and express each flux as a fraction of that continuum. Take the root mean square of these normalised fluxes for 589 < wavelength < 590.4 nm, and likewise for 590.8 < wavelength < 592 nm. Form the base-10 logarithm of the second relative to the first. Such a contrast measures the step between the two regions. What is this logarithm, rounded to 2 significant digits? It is 0.068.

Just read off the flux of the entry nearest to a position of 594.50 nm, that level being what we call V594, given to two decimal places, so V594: 16.12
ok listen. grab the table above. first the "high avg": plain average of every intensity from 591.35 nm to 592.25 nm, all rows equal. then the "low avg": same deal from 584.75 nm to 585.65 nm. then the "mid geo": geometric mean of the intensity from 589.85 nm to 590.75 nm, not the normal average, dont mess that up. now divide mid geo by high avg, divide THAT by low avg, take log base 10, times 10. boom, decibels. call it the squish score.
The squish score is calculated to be -12.4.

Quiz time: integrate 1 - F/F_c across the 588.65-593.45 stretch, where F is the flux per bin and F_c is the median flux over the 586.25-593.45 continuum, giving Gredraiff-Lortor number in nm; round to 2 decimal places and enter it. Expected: 0.22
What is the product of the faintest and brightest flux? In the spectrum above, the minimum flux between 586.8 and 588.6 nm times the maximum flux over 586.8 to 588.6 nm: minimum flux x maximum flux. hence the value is 229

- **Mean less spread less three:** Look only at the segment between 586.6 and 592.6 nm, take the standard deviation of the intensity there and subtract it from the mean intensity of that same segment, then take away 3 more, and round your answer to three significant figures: 10.6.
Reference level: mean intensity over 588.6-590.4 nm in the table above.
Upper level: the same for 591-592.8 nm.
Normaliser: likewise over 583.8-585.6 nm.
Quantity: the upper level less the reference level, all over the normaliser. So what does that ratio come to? 0.15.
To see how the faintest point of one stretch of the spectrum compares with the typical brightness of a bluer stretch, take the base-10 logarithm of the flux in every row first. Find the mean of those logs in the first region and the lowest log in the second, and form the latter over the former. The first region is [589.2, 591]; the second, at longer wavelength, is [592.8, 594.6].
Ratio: 1.05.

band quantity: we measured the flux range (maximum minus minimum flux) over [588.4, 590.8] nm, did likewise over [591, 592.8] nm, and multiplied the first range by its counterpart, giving 3.1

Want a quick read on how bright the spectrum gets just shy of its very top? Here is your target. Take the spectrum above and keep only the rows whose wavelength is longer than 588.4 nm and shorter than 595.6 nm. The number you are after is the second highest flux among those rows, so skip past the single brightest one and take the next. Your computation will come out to 16.28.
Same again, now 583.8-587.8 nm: 16.75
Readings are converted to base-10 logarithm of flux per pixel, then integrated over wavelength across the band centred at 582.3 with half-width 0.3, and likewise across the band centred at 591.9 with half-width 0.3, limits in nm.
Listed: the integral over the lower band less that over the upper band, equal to 0.020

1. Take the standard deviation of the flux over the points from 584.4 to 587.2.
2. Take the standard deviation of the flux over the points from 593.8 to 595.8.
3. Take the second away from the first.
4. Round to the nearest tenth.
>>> 0.2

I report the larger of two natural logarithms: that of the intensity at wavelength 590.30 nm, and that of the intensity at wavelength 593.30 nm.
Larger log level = 2.77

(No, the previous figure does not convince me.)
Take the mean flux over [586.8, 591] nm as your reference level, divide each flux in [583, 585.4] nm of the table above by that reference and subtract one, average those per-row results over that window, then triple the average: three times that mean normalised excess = 0.46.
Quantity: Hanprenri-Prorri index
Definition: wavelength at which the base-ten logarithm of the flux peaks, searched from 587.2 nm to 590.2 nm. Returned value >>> 587.30 nm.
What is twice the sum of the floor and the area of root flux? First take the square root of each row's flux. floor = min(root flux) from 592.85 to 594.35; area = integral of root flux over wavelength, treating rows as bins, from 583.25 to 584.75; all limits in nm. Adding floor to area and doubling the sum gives 20.3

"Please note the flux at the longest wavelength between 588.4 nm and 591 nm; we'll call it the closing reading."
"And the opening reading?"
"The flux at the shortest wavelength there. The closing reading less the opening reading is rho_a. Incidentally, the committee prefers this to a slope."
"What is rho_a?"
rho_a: 1.3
